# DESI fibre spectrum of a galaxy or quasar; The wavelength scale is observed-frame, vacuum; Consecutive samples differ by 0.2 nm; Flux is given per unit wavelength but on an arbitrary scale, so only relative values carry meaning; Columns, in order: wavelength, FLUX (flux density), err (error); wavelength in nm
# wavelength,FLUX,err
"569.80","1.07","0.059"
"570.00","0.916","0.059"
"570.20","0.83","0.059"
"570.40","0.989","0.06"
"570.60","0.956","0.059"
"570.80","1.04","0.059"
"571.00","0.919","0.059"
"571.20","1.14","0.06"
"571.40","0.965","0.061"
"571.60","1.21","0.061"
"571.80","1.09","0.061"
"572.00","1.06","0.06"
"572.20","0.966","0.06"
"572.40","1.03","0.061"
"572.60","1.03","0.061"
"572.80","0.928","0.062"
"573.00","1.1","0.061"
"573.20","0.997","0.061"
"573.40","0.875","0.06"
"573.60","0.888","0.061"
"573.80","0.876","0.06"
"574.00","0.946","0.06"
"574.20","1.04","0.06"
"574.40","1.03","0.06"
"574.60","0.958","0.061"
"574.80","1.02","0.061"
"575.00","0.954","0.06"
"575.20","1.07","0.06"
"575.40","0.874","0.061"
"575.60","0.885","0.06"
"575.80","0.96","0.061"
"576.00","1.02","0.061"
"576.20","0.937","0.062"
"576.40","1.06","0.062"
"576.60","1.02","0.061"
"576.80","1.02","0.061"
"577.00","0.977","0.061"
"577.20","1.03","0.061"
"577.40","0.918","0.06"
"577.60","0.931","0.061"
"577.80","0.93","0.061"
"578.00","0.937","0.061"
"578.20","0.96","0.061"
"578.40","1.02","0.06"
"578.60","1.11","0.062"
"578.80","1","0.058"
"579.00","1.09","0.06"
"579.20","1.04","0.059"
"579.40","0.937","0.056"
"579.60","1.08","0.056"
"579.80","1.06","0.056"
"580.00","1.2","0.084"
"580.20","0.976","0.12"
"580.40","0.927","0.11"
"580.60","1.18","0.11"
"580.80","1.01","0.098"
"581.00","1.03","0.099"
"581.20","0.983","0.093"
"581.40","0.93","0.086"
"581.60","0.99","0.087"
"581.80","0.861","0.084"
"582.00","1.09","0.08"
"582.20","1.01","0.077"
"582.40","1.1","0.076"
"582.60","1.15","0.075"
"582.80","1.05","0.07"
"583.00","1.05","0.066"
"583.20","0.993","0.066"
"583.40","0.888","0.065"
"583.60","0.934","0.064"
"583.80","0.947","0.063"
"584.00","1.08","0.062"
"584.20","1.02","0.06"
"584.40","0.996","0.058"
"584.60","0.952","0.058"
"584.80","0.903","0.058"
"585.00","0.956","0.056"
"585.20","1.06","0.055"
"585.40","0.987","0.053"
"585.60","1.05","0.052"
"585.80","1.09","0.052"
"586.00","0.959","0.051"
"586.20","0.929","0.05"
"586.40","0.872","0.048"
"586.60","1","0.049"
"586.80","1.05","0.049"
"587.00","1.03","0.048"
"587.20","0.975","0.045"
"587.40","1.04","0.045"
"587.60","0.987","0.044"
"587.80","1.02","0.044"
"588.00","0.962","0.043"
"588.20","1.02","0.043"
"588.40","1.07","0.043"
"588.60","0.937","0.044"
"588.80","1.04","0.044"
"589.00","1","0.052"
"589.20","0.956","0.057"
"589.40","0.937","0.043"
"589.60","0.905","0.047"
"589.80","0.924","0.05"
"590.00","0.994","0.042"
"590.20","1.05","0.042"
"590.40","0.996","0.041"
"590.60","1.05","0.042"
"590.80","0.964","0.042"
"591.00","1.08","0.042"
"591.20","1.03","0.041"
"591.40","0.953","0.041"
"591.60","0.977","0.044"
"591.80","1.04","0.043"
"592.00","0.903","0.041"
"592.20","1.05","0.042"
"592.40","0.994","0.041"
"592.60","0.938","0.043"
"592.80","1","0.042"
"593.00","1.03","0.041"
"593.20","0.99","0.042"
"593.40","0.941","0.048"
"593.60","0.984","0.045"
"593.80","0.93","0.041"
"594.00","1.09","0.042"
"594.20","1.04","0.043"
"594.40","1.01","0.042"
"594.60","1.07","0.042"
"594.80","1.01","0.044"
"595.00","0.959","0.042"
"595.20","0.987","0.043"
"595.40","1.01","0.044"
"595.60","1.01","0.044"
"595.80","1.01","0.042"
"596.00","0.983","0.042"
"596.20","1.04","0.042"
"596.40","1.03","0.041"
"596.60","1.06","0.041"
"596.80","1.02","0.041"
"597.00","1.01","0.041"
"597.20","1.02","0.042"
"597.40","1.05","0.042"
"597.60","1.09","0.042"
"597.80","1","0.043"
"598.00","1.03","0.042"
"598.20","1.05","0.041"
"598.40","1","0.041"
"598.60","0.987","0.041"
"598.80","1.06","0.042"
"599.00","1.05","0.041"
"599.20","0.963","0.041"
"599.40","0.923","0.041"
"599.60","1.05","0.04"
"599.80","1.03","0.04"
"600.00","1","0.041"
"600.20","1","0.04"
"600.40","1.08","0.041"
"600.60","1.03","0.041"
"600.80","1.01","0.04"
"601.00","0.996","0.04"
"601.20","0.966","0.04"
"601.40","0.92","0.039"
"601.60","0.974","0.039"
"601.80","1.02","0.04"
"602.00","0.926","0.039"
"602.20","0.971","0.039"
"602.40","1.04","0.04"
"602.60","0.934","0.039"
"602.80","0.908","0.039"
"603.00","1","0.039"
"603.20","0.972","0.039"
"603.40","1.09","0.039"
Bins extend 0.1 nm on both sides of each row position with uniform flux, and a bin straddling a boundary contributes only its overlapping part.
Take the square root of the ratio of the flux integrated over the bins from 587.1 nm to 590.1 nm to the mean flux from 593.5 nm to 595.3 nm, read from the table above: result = 1.7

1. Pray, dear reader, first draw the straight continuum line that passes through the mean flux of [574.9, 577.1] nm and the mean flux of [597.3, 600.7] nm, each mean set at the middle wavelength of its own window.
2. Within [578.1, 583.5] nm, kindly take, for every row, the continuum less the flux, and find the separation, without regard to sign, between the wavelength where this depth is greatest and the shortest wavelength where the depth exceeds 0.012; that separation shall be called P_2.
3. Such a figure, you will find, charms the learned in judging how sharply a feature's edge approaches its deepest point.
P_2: 3.60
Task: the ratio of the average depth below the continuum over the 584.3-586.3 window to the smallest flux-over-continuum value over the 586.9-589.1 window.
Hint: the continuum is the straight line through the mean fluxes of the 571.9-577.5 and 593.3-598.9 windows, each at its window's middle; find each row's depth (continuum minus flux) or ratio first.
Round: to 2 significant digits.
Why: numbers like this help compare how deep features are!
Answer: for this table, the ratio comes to 0.012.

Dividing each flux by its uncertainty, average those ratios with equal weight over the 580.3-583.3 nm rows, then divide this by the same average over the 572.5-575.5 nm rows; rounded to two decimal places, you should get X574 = 0.77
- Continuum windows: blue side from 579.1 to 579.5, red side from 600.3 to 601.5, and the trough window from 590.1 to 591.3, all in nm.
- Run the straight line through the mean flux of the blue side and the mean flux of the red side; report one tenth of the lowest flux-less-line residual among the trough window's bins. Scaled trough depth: -0.0031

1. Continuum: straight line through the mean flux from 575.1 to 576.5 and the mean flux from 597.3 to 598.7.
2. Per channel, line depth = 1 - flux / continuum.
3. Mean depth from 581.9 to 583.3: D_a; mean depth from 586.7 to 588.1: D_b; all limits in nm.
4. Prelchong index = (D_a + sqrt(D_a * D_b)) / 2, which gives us -0.026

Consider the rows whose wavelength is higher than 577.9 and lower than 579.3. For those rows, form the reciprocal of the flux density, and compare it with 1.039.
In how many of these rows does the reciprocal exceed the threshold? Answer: 2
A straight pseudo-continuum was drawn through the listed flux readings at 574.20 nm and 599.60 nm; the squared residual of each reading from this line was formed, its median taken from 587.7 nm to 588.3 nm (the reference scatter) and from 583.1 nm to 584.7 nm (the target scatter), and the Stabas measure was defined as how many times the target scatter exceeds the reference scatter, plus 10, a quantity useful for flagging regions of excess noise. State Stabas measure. 18.5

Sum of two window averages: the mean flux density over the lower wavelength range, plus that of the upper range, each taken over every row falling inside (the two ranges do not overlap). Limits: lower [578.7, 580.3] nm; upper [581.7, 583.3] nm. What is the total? 2.09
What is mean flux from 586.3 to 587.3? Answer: 0.985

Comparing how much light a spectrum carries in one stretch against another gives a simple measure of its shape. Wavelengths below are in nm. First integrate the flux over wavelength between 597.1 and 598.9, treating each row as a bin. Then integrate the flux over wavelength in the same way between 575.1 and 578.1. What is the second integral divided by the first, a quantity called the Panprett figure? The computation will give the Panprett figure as 1.6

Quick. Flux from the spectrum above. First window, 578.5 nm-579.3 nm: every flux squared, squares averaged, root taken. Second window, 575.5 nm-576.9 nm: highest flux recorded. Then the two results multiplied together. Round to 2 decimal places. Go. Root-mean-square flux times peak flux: 1.12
